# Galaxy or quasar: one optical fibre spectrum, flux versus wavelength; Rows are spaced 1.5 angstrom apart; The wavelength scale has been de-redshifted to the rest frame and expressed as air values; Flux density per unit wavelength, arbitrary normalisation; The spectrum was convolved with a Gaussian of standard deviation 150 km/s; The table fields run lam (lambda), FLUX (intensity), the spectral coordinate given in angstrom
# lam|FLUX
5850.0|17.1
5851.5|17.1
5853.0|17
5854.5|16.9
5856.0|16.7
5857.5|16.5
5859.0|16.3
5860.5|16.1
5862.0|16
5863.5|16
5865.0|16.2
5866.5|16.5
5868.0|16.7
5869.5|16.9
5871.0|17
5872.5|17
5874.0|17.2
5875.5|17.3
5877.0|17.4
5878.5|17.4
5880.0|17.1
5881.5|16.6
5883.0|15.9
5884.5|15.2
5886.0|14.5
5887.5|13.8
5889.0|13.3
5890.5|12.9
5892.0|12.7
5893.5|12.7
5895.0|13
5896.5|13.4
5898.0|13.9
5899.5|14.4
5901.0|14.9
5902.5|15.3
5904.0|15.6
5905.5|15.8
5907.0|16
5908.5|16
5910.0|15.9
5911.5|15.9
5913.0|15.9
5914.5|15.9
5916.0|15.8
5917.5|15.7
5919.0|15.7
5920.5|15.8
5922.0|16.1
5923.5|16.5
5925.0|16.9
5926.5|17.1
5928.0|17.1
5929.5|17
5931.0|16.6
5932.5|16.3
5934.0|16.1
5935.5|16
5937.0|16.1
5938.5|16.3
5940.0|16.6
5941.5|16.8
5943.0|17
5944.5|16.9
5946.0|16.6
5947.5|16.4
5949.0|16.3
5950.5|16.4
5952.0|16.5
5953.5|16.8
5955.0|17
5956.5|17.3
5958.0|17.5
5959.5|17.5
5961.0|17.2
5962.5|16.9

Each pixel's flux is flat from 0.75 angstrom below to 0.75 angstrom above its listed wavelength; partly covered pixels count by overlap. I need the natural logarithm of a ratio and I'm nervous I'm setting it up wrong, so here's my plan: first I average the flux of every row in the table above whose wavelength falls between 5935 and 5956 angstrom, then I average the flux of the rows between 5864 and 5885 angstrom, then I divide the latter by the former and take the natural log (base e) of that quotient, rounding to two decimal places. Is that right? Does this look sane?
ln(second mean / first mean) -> 0.01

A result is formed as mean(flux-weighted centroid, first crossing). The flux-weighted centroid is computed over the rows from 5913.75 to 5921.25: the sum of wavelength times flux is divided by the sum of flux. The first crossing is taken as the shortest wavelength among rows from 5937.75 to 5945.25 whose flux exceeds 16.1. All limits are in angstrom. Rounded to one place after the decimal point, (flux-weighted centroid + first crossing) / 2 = 5928.0 angstrom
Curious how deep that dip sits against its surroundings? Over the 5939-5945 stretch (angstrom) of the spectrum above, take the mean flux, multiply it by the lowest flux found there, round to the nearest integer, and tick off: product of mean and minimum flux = 279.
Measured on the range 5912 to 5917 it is 251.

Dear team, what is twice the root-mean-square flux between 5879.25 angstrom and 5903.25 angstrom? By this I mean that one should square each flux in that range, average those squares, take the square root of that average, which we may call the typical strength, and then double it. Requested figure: 28.8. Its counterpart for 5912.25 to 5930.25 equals 32.6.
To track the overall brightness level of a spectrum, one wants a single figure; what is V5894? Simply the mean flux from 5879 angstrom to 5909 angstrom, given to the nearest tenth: 14.7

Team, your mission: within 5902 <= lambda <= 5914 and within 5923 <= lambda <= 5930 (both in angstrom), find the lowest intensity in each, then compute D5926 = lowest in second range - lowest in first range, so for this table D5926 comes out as 1.2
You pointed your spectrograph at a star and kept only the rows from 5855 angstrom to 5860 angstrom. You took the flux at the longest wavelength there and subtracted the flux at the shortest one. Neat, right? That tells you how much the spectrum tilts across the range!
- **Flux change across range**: -0.40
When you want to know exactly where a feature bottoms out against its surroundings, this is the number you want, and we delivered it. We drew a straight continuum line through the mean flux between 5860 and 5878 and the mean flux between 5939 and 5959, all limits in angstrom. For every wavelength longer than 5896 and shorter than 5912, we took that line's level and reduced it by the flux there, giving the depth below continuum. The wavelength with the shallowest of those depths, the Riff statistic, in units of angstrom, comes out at 5907.0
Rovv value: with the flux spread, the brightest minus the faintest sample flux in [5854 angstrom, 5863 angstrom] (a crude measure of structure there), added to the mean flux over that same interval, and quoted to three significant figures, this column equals 17.3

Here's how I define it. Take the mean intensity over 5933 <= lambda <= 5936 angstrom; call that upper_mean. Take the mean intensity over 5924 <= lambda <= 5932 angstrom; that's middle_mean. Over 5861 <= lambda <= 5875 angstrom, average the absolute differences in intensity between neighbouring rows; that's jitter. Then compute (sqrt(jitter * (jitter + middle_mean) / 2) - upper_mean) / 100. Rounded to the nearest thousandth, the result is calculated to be -0.149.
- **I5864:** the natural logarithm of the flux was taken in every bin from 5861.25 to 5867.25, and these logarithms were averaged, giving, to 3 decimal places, 2.783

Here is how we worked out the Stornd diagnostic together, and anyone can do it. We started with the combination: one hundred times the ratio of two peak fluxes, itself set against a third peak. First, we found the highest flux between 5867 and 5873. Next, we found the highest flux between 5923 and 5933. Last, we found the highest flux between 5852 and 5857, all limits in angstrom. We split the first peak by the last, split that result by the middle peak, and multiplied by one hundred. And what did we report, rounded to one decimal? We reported 5.8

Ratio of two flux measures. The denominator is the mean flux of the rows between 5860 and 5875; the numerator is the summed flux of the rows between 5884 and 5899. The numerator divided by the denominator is 8.2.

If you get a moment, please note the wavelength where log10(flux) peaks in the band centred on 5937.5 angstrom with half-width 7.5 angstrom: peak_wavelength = 5943.0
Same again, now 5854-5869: 5854.5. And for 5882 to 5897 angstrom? 5883.0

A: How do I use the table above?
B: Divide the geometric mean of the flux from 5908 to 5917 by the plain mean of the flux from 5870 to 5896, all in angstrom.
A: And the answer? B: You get 1.04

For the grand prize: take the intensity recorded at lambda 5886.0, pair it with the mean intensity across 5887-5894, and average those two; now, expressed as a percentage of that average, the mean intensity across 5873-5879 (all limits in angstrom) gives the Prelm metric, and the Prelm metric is 126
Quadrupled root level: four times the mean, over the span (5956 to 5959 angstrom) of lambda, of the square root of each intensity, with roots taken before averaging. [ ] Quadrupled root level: 16.7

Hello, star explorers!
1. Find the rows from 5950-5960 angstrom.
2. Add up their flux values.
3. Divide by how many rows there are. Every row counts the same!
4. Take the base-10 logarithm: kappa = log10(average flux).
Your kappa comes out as 1.23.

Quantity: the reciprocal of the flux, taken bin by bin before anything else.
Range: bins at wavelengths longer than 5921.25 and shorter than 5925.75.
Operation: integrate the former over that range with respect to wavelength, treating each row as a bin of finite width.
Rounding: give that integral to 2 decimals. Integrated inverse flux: 0.27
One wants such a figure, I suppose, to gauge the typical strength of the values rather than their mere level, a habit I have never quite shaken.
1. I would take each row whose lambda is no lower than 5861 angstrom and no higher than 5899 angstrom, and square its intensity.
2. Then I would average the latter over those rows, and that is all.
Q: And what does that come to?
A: 242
